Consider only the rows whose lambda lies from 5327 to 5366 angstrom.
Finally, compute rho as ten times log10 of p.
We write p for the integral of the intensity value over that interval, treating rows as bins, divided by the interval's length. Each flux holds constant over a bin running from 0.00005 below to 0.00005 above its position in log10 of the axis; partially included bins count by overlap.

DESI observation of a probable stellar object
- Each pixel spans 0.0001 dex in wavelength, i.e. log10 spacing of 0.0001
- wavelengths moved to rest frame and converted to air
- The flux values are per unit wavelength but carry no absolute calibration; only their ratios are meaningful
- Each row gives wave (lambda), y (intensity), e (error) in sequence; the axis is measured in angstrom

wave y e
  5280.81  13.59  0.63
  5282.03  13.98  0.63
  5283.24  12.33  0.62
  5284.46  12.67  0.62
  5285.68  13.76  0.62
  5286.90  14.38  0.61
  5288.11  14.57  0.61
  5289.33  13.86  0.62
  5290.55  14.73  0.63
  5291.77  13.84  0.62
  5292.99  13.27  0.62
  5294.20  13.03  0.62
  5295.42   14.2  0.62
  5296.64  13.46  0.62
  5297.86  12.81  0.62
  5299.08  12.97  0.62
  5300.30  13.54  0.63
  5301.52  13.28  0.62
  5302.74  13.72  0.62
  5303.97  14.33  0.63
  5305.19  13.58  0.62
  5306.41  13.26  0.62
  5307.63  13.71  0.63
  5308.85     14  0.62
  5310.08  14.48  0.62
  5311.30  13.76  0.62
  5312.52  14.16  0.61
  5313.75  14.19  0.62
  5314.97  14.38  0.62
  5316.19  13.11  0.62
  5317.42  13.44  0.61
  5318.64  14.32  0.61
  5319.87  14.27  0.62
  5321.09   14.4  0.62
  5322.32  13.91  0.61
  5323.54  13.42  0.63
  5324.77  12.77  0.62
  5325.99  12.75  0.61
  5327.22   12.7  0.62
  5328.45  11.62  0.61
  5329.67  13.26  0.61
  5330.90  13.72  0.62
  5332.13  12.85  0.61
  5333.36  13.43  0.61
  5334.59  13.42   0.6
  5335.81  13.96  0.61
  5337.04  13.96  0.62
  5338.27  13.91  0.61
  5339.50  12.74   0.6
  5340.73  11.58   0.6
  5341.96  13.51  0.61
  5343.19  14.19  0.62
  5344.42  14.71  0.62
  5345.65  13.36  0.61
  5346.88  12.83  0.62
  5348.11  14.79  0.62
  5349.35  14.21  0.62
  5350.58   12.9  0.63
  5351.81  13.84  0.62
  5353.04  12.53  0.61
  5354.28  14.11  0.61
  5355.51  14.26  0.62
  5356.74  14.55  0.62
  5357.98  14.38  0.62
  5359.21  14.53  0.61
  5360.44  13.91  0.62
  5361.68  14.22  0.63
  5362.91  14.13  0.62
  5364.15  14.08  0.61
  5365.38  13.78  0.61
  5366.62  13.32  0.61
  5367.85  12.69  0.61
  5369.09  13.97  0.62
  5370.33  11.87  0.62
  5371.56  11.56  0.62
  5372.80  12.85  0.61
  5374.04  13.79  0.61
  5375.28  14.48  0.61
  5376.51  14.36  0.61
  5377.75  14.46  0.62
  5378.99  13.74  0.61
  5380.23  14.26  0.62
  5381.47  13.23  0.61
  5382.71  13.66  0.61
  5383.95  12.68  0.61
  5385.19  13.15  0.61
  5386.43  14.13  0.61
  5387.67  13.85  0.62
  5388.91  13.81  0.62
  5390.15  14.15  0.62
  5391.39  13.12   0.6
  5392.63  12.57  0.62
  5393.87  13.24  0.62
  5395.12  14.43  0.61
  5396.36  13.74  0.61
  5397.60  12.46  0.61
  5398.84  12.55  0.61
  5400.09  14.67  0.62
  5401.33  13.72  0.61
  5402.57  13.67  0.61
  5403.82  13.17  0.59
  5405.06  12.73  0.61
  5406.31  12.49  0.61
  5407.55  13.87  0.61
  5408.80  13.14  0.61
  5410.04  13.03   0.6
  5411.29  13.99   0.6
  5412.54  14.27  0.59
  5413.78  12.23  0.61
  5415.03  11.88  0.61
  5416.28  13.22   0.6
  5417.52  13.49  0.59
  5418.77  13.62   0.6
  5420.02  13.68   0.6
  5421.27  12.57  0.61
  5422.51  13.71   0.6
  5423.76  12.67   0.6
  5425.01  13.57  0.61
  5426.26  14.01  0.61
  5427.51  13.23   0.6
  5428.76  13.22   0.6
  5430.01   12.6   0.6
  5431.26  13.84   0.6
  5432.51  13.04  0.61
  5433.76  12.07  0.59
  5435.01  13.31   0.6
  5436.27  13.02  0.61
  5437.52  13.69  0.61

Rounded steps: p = 13.6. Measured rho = 11.3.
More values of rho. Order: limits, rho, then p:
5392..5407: 11.2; 13.3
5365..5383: 11.3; 13.5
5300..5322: 11.4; 13.9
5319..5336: 11.2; 13.3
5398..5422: 11.2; 13.3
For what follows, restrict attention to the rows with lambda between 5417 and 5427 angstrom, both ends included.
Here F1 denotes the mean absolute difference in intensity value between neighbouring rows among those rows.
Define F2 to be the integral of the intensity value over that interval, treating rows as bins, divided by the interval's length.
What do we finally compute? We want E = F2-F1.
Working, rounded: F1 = 0.69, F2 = 13.4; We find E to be 12.7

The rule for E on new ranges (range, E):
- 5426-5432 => 12.7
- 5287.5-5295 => 13.3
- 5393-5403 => 12.6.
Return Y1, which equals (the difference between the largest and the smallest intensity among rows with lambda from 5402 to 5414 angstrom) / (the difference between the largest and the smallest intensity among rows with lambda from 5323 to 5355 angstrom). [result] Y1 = 0.6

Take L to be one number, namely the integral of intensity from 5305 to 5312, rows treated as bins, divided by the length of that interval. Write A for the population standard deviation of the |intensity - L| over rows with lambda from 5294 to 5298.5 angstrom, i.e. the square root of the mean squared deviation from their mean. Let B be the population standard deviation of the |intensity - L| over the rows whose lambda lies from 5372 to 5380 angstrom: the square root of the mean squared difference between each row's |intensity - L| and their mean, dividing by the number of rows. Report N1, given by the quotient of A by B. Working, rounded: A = 0.3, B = 0.33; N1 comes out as 0.8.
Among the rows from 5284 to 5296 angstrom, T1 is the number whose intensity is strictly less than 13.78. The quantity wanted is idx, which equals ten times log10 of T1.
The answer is 6.0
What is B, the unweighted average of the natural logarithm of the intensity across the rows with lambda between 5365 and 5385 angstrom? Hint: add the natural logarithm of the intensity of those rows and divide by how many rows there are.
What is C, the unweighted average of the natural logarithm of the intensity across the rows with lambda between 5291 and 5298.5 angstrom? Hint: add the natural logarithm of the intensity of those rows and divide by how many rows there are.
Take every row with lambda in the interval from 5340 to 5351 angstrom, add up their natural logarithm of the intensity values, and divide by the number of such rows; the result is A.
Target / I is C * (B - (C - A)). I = 6.76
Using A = 2.60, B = 2.59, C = 2.60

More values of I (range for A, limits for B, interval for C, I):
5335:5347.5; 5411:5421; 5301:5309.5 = 6.72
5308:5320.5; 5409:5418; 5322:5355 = 6.80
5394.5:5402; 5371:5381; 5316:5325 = 6.82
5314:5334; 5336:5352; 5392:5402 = 6.76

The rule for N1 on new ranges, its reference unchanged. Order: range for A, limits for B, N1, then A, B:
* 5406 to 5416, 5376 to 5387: 2.2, 0.6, 0.30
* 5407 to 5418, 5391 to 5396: 2.2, 0.6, 0.27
